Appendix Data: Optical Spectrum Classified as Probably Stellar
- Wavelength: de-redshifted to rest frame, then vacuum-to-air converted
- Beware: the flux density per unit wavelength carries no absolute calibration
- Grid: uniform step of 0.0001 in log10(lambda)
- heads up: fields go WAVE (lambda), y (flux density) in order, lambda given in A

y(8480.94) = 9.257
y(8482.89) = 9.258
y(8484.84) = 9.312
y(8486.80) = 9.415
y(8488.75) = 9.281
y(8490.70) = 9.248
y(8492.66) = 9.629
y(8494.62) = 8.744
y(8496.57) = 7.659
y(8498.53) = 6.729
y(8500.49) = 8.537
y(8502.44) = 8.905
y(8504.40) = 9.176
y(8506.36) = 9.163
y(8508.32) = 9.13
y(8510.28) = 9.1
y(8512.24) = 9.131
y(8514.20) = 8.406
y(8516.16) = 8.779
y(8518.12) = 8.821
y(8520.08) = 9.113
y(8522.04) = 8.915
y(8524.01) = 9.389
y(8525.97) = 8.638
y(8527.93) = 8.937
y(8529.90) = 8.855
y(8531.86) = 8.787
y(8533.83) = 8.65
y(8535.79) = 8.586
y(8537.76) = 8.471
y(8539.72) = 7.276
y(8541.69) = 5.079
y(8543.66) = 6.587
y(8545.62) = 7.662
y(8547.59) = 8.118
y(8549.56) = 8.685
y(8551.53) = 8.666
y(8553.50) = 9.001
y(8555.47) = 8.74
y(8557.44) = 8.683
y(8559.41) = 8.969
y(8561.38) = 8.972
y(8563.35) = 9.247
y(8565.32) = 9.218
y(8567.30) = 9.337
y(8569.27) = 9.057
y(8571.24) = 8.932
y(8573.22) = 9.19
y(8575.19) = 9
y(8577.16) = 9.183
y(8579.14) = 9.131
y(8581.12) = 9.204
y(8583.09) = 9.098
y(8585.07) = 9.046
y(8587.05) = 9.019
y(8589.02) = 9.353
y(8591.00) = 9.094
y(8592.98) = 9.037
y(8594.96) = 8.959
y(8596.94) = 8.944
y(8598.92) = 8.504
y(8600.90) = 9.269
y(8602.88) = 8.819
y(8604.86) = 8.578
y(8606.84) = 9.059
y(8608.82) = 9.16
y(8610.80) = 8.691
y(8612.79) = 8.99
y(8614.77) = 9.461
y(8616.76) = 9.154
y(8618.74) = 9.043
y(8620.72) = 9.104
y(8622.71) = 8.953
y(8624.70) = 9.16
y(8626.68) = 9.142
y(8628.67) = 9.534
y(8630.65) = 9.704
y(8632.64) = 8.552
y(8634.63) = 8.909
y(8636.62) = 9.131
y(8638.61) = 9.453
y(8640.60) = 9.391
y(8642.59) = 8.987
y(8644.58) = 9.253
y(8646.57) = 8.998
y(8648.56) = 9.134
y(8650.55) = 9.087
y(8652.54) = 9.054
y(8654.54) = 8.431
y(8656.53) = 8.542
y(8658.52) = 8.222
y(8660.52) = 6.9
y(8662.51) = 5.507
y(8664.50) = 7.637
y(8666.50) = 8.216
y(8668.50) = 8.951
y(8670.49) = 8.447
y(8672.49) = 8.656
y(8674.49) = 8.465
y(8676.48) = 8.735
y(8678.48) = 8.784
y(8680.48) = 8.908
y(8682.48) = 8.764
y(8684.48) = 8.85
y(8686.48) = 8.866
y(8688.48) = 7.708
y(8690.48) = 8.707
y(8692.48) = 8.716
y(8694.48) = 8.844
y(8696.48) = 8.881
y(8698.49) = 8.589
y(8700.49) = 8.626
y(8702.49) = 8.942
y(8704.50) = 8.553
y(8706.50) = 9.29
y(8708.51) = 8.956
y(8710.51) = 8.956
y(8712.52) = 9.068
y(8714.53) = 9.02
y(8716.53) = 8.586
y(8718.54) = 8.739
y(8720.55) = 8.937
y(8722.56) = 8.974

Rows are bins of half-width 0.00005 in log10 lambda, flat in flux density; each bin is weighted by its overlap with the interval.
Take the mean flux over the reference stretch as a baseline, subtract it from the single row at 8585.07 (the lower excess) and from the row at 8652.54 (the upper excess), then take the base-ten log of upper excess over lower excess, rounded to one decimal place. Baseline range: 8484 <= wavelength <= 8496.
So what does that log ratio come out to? 0.0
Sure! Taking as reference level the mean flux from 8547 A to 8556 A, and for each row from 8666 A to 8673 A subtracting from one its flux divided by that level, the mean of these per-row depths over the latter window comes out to 0.01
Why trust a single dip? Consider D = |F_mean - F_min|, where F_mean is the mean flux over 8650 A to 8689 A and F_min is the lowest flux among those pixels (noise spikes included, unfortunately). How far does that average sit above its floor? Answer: 2.83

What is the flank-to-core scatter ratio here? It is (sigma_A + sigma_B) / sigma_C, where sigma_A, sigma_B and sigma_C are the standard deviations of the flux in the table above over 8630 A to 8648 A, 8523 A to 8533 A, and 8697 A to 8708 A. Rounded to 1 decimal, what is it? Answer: 2.0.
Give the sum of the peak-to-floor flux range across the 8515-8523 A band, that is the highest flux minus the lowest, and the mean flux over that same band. 9.2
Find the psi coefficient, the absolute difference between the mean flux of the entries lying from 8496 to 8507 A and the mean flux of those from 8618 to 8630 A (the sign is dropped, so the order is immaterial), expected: 0.8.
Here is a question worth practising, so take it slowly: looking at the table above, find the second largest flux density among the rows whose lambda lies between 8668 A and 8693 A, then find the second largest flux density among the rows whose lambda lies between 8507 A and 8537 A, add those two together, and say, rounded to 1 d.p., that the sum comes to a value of 18.0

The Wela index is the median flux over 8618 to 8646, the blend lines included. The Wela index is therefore 9.14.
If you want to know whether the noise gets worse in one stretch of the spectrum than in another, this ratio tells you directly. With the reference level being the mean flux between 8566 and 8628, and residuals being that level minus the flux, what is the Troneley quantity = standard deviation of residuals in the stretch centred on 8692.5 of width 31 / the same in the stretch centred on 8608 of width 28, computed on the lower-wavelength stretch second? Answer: 1.3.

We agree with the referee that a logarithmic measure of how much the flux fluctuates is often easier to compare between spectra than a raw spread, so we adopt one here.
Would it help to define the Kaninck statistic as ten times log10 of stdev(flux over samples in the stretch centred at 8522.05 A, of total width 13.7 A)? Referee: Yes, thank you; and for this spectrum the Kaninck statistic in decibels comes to -6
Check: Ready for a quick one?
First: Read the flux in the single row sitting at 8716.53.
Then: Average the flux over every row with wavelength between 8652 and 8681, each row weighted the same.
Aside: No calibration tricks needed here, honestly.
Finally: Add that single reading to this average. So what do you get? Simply 16.8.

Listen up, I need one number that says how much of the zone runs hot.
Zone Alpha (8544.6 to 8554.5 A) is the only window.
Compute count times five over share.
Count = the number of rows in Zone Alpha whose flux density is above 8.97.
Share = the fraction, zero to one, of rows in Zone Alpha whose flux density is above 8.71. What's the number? 25.0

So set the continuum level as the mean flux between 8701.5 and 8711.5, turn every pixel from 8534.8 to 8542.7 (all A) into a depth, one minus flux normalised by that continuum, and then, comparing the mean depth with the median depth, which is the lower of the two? 0.12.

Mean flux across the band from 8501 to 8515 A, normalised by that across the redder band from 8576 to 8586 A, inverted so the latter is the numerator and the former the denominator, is 1.01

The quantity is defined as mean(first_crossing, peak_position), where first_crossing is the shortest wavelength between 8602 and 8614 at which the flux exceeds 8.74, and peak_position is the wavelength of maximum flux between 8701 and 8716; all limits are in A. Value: 8654.7 A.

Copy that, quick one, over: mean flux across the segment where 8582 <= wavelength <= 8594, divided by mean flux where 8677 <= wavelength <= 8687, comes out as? 1.03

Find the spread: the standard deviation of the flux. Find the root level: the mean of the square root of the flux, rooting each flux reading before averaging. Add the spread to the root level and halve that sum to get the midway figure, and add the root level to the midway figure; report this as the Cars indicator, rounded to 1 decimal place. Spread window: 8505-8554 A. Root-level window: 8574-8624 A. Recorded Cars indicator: 5.0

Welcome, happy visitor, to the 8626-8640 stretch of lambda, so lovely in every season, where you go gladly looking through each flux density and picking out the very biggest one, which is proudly 9.704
